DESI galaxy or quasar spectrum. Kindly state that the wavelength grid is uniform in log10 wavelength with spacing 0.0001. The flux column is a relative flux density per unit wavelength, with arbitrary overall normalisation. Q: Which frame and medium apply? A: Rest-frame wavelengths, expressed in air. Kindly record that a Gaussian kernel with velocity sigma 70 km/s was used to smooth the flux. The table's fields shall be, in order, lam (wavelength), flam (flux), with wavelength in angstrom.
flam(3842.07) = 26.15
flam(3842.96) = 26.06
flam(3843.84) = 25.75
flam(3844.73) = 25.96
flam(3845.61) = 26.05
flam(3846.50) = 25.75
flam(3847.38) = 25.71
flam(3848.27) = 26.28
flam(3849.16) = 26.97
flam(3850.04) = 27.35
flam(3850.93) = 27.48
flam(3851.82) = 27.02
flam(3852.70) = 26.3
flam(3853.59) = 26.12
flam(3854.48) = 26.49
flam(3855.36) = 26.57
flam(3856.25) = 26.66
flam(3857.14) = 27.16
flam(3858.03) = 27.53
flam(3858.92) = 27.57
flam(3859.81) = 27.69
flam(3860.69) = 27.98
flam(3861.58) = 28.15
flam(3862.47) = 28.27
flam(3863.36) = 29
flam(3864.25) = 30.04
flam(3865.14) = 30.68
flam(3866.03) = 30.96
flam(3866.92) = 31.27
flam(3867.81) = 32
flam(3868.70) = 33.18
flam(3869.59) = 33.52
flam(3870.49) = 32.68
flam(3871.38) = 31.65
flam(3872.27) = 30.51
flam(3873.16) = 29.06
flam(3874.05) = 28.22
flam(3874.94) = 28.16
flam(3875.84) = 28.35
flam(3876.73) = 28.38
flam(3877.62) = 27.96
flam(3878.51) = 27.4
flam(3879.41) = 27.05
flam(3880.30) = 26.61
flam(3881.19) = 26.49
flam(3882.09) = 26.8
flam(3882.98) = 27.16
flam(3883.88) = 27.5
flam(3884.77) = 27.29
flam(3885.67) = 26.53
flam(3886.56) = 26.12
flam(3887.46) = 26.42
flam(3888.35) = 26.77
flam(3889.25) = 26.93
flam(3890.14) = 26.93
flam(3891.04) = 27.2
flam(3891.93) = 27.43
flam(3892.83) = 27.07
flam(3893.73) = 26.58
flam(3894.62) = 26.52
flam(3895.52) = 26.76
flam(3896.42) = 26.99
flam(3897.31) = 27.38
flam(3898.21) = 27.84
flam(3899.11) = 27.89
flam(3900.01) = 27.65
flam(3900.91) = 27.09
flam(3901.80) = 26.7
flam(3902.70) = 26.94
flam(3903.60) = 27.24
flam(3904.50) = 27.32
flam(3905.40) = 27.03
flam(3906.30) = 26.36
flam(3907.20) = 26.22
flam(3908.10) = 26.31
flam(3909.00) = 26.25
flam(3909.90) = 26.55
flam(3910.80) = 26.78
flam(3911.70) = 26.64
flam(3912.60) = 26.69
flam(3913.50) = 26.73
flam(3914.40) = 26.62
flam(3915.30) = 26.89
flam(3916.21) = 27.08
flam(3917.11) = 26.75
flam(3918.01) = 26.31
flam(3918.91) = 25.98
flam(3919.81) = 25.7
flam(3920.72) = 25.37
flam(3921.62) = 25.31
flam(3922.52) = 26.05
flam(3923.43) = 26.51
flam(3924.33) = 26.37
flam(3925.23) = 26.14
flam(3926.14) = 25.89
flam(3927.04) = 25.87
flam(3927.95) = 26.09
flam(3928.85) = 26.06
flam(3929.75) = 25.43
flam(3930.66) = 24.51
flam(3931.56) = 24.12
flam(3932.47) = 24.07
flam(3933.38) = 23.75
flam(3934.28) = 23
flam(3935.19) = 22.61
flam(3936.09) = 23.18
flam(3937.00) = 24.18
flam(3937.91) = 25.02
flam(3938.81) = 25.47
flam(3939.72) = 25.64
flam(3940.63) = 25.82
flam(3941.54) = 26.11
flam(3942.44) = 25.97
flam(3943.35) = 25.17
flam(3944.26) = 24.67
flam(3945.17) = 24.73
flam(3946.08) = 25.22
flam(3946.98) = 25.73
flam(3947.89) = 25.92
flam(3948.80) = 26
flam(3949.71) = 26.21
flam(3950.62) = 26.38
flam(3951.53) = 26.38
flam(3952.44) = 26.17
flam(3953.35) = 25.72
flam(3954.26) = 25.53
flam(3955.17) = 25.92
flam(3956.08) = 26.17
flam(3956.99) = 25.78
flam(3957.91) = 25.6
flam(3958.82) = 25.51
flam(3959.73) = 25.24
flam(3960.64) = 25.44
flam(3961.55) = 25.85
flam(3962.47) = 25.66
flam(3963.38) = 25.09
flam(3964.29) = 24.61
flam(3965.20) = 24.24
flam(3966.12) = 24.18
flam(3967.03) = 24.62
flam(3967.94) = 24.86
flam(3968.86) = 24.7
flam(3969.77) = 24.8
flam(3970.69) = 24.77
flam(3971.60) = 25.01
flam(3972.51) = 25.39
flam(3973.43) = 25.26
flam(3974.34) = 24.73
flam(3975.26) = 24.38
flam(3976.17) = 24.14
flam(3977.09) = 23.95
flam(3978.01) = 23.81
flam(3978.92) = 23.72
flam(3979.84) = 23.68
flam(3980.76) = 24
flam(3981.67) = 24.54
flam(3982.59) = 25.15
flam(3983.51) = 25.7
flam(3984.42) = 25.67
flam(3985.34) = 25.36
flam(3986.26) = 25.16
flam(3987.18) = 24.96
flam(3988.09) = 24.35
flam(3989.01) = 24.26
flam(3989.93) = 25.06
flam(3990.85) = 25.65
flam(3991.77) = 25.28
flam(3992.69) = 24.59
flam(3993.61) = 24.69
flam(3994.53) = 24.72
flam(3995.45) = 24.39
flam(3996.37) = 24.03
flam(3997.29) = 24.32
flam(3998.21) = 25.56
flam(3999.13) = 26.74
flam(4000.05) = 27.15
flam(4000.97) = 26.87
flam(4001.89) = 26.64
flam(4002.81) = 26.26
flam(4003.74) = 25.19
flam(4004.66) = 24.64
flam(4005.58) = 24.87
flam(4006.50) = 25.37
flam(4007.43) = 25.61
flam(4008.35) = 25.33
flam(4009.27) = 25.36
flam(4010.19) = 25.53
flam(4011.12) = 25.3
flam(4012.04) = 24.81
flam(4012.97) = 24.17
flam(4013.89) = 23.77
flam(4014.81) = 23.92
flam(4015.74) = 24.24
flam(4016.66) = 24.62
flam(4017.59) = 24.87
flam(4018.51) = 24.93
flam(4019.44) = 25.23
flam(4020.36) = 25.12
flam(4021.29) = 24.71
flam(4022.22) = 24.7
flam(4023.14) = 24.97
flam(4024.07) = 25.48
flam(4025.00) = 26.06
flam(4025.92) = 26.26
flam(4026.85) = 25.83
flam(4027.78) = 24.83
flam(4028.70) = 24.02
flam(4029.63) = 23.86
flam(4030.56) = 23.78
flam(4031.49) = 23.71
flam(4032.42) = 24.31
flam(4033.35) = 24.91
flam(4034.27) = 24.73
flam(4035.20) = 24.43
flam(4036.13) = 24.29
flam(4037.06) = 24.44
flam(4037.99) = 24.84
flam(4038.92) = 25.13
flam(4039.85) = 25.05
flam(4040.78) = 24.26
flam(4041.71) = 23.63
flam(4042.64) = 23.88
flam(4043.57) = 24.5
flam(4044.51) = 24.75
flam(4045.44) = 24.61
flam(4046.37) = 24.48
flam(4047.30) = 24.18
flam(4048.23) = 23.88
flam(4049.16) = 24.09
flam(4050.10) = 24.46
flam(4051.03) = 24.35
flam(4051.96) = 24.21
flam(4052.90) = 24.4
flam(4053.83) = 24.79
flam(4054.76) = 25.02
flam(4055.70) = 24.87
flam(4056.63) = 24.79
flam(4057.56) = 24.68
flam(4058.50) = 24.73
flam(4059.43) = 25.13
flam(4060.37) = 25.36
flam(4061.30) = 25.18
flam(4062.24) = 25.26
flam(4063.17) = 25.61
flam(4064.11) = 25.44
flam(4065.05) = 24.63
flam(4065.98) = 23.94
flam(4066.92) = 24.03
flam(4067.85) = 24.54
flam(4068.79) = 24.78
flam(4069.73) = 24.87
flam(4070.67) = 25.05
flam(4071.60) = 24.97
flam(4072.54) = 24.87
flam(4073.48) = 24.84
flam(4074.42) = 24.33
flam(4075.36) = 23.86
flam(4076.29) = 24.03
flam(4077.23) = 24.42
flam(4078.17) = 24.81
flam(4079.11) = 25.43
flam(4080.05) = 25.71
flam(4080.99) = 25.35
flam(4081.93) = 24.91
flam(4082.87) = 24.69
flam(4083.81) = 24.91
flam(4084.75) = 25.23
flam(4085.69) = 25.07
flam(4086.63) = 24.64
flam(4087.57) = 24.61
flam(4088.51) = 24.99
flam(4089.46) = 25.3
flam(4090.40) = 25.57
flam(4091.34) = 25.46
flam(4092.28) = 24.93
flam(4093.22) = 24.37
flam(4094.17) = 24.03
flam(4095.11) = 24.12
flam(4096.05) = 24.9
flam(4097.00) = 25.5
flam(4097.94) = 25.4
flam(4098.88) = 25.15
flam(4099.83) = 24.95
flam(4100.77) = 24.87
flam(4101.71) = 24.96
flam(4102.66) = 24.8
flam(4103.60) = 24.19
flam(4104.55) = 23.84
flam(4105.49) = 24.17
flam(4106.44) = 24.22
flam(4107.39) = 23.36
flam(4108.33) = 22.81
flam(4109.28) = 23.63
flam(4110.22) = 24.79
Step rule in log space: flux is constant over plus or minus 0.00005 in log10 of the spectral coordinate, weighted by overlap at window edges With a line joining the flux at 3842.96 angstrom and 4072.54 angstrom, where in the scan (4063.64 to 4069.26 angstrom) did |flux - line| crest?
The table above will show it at 4065.98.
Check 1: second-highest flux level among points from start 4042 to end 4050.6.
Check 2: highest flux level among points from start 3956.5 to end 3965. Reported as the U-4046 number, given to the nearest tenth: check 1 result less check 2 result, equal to -1.2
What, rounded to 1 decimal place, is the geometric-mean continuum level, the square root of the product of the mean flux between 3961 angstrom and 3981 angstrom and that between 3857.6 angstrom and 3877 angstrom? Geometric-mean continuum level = 27.1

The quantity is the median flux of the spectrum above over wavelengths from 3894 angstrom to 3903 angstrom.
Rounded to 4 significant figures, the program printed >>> 27.04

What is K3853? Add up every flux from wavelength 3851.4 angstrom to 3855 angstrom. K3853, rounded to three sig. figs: 106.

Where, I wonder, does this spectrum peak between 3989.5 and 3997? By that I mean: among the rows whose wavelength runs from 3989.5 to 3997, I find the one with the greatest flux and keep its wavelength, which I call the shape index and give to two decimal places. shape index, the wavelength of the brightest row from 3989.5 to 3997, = 3990.85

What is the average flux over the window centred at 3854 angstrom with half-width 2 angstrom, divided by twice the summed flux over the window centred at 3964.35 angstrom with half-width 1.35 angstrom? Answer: 0.18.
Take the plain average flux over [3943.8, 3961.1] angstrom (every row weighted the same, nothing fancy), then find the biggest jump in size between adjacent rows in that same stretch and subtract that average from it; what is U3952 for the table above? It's -25.2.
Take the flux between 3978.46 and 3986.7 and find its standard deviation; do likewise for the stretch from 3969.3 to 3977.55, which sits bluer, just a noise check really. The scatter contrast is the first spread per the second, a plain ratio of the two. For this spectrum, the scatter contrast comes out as 1.7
